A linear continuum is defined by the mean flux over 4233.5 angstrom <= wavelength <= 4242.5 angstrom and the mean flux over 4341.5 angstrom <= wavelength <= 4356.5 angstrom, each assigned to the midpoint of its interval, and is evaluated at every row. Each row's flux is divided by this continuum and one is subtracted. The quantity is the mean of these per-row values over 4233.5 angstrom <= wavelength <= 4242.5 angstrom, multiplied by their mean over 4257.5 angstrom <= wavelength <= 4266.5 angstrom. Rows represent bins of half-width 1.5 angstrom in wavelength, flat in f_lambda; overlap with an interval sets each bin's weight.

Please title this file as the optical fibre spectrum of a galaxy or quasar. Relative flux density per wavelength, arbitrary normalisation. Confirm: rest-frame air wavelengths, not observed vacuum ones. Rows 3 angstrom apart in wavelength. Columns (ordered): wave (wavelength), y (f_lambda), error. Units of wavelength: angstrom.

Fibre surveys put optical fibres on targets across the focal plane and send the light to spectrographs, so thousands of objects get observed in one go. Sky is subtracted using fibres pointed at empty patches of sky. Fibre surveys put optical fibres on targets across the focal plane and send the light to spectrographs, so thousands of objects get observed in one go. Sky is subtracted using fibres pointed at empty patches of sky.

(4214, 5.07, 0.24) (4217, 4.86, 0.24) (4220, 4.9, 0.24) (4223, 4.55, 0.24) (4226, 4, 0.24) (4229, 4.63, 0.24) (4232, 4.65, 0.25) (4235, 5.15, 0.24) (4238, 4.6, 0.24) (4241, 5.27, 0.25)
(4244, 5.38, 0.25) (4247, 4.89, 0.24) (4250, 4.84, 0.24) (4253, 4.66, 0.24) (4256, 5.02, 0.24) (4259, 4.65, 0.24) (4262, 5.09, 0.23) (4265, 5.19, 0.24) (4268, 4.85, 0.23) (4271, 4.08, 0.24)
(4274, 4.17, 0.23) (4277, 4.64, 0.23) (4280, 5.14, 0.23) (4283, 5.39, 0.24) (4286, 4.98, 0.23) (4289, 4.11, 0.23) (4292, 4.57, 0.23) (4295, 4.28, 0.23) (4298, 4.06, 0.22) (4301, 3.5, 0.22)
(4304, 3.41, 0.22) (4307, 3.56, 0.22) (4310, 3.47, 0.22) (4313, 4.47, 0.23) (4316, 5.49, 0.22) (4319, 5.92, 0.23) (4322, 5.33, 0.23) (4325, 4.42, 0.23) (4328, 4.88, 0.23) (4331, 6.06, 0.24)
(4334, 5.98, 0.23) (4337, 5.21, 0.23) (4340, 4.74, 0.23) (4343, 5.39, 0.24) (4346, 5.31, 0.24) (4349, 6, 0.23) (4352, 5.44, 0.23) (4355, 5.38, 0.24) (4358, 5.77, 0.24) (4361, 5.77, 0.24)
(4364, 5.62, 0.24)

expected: 0.000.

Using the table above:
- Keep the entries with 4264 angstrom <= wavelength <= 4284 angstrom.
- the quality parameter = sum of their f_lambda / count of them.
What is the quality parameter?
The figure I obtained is 4.8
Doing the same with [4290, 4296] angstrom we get 4.4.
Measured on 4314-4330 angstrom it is 5.2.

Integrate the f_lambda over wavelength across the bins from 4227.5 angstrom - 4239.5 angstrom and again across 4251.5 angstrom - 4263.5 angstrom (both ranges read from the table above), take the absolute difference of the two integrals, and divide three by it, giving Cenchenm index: 2.6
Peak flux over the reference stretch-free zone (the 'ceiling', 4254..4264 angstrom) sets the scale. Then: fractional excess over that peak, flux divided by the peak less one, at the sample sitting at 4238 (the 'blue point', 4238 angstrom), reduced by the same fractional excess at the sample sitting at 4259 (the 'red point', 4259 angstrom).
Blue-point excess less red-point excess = -0.01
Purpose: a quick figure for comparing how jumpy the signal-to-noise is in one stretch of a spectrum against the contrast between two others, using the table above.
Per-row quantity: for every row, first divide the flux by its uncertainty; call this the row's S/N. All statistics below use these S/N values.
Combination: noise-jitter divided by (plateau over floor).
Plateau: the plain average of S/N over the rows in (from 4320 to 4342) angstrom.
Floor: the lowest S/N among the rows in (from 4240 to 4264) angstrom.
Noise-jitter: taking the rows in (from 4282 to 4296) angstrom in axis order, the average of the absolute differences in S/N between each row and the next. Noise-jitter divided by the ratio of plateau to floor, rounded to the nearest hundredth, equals 1.68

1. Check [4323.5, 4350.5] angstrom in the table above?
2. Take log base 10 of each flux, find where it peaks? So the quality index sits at 4331 angstrom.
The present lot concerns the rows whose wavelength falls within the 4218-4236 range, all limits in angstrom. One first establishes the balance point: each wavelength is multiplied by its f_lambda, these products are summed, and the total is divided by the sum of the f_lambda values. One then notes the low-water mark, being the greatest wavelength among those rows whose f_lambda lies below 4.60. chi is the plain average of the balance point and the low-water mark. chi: 4226.8 angstrom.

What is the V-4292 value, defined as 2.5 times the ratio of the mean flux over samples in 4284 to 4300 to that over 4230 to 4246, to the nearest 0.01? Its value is 2.20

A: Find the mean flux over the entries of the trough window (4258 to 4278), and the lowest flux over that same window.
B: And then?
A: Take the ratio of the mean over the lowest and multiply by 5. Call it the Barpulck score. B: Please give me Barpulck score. 5.72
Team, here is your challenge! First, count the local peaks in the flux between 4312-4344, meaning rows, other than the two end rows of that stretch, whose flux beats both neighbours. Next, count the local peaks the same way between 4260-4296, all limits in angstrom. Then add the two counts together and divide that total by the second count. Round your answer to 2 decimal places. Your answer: 1.67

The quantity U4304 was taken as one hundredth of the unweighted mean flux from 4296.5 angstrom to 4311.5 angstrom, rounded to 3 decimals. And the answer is 0.036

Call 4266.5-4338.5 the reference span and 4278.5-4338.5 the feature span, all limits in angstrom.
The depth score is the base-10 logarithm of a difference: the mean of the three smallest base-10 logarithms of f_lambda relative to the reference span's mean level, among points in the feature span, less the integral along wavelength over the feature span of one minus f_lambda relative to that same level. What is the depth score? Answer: -0.3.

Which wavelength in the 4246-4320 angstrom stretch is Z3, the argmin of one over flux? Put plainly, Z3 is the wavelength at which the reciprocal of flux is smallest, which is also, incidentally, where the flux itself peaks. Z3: 4319 angstrom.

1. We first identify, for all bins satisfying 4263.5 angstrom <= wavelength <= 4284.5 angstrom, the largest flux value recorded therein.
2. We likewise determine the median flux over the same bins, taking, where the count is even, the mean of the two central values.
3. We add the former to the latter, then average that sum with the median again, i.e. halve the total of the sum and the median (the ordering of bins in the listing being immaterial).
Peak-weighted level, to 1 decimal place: 7.5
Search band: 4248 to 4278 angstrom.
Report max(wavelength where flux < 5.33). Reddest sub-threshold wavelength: 4277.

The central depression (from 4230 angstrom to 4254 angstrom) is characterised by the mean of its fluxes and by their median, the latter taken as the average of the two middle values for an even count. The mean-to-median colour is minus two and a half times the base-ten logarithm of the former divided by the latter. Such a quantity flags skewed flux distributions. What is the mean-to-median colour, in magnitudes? -0.014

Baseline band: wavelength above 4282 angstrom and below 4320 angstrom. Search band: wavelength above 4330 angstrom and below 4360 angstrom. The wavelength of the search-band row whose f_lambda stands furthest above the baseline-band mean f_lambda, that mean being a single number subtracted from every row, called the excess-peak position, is 4331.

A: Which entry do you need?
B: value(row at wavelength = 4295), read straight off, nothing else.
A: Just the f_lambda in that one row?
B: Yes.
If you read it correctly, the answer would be 4.28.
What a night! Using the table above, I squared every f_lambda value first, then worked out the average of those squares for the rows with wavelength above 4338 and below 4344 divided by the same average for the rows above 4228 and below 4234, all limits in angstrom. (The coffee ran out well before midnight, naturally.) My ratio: 1.2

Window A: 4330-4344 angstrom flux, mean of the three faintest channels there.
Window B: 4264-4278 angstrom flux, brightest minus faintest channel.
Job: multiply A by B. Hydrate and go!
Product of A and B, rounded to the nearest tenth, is 5.7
